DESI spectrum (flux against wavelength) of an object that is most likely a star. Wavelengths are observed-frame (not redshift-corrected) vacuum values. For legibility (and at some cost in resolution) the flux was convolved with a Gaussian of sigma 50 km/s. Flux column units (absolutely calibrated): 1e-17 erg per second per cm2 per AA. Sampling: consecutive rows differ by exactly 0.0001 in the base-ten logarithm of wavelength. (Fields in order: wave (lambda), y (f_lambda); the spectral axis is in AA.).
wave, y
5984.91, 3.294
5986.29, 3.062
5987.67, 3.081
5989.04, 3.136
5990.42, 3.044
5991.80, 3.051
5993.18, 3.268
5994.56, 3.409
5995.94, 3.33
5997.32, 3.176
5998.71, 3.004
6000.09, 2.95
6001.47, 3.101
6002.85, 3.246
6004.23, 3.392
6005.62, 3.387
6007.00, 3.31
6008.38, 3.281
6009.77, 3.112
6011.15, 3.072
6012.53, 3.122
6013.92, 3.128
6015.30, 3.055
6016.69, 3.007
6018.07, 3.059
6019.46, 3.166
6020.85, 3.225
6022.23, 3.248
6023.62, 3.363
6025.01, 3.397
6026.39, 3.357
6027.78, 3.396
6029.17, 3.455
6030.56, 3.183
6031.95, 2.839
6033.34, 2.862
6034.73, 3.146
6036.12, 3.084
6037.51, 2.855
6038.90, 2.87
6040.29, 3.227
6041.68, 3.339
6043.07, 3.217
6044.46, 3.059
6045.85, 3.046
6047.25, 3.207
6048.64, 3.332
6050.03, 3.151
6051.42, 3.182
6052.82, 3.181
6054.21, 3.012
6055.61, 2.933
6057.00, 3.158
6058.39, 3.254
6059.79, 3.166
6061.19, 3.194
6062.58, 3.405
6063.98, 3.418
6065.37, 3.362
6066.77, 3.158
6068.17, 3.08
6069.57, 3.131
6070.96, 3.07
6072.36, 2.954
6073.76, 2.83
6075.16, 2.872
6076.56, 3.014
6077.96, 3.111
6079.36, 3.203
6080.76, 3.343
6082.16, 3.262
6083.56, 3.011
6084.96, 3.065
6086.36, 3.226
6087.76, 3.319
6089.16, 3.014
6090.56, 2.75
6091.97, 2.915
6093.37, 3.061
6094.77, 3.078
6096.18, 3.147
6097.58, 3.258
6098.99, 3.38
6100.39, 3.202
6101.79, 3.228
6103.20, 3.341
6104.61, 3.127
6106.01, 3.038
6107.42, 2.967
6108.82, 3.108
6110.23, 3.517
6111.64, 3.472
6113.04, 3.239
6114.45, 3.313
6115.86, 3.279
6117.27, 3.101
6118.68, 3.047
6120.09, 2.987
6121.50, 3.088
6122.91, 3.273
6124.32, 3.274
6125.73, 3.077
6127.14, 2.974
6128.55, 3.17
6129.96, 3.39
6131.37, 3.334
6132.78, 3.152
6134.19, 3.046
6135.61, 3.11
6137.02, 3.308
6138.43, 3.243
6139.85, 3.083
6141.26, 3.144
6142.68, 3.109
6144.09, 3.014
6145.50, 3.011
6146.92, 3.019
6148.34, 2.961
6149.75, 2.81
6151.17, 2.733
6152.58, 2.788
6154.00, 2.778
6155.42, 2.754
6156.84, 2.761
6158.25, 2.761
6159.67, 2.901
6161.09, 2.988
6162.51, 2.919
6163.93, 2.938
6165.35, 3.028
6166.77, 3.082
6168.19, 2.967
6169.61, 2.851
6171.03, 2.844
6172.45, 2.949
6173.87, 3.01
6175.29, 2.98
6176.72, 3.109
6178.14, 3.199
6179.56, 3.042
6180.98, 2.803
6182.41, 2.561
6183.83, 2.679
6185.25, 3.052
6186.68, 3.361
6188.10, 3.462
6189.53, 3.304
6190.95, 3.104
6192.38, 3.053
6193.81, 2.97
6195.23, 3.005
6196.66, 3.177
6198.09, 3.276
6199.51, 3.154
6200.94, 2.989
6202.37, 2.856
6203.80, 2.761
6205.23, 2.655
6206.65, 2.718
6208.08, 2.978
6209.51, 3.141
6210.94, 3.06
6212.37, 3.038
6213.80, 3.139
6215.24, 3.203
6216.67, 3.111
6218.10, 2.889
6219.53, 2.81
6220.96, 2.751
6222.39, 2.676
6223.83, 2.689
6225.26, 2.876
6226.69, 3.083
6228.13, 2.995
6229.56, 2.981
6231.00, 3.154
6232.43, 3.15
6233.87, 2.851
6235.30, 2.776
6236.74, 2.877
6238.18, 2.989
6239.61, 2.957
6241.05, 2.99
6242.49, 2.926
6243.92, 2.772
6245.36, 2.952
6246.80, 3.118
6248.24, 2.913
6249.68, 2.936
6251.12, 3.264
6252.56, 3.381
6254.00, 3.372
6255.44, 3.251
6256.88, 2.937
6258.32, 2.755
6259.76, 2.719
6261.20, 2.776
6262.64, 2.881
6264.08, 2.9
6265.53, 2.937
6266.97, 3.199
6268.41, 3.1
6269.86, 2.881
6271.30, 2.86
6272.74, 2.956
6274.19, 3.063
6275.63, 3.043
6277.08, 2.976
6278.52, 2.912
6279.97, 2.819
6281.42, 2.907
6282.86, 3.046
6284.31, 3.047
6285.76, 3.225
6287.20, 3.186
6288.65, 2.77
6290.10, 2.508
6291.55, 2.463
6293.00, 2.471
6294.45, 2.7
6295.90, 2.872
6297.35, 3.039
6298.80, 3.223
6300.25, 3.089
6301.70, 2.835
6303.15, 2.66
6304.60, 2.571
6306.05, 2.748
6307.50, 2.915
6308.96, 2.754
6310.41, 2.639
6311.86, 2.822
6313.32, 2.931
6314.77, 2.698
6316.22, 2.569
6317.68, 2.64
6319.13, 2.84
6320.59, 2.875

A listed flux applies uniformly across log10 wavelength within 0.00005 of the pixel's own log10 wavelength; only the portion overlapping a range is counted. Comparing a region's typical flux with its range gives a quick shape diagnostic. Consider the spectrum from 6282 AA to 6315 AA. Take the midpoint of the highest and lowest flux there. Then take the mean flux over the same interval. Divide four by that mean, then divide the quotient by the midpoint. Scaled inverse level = 0.496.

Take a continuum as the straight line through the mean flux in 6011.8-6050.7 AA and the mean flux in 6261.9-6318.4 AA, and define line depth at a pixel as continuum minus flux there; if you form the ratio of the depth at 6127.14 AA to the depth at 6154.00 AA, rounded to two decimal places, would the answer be 0.31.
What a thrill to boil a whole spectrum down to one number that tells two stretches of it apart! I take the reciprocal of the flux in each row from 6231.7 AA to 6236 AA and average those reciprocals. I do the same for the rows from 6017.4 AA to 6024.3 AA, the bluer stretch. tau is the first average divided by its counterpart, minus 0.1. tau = 1.00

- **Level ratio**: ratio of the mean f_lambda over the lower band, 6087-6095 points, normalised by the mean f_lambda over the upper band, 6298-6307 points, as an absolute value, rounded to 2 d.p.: 1.06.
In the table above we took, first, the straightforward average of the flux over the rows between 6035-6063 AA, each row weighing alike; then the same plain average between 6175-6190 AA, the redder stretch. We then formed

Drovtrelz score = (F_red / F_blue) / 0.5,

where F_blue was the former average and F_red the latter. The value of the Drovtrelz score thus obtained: 1.94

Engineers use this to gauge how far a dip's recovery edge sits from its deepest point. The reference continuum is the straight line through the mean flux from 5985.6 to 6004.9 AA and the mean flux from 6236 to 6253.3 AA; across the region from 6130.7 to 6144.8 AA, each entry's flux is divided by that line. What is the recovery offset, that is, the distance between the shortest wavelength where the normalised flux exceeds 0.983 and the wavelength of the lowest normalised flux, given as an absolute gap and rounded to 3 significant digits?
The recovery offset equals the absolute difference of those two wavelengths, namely 12.7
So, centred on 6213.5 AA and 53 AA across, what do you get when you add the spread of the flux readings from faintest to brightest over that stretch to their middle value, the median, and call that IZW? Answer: 3.8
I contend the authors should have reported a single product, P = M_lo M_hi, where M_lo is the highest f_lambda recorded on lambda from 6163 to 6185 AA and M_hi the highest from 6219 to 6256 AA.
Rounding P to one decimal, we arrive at 10.8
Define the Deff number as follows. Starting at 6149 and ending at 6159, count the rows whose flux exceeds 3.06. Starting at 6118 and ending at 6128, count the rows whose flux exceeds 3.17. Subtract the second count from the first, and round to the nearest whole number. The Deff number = -2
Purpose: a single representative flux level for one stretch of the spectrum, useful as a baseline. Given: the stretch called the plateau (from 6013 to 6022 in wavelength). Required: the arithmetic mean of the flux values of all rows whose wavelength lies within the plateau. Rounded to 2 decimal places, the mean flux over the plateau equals 3.11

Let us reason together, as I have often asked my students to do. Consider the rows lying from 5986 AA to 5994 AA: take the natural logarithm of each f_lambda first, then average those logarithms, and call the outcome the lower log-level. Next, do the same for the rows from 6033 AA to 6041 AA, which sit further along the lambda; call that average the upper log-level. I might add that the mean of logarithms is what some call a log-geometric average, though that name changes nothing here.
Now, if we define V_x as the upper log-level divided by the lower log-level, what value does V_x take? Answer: 0.97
